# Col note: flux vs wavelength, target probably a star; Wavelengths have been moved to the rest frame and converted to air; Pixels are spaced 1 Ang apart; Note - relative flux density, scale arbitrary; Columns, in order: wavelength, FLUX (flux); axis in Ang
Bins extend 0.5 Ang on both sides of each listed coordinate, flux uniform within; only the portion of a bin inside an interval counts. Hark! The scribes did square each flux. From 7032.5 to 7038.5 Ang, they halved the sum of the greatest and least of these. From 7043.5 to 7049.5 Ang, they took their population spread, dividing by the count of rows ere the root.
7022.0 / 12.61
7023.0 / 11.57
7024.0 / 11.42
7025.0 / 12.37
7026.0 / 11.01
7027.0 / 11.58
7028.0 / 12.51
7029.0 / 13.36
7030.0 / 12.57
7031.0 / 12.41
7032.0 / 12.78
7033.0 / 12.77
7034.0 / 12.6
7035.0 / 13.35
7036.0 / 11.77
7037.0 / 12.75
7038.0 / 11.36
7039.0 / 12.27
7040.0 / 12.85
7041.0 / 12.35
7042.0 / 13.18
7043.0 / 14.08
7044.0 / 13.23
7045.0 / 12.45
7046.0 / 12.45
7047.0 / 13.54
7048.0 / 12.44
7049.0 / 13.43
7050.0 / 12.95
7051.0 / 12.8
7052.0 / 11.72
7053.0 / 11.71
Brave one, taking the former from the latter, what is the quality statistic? -141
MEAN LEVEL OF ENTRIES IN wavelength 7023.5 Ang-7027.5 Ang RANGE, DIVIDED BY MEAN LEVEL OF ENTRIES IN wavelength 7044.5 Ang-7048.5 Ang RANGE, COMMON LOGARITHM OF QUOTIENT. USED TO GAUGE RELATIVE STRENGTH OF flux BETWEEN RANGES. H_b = -0.040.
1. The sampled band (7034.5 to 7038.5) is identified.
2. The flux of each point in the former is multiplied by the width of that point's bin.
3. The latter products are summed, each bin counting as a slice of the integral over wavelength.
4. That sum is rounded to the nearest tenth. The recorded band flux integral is 49.2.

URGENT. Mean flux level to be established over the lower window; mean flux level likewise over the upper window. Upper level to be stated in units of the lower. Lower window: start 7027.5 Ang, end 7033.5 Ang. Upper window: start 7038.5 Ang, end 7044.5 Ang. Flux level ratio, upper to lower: 1.02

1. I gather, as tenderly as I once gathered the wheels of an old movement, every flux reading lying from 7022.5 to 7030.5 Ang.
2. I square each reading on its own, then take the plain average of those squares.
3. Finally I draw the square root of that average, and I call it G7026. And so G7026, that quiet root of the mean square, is 12.1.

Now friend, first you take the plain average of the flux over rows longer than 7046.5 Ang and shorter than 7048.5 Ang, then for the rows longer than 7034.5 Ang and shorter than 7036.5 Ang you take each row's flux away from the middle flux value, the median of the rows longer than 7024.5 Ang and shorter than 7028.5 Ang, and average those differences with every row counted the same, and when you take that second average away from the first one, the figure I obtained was 13.6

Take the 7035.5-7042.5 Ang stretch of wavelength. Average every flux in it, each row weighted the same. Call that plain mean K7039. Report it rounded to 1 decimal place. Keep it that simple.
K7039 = 12.4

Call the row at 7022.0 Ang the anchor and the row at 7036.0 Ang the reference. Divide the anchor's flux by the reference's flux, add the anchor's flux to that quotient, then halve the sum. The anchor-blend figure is 6.84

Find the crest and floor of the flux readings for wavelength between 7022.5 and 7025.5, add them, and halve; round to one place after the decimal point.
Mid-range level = 11.9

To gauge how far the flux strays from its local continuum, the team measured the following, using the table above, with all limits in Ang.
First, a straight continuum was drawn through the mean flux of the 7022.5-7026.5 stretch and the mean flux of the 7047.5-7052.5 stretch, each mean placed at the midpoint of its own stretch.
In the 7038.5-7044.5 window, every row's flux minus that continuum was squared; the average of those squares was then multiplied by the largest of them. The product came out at 2.3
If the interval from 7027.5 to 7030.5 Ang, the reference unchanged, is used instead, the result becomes 3.0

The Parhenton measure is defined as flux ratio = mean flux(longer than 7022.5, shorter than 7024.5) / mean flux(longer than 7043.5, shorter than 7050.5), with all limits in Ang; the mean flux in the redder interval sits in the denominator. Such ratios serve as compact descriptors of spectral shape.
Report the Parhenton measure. 0.89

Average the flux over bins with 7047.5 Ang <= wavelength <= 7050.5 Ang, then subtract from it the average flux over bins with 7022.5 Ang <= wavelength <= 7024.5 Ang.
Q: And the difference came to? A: 1.4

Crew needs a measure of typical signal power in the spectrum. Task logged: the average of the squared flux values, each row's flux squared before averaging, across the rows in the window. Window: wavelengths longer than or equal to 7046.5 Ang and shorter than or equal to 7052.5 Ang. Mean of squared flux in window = 165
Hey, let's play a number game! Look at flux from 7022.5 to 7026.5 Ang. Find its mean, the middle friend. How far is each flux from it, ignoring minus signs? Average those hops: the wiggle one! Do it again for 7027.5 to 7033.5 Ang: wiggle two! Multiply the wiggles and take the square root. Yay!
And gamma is 0.30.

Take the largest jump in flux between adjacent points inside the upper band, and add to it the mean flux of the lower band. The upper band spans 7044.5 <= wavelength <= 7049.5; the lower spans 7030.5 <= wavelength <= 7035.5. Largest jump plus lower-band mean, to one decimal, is 13.9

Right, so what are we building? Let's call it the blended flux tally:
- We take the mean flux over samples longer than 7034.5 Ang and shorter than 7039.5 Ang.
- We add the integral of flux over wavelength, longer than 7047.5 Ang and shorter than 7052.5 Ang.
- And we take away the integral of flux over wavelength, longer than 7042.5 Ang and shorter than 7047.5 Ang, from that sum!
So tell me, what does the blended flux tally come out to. 10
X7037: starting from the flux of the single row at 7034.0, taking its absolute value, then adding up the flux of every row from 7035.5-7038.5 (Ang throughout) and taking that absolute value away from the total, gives 23.3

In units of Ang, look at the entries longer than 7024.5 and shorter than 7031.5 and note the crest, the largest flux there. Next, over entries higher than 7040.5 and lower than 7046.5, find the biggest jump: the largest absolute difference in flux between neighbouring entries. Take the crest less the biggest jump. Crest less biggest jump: 12.46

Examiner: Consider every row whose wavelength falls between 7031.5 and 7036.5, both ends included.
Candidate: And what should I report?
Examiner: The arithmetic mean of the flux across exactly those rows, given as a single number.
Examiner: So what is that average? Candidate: 12.7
